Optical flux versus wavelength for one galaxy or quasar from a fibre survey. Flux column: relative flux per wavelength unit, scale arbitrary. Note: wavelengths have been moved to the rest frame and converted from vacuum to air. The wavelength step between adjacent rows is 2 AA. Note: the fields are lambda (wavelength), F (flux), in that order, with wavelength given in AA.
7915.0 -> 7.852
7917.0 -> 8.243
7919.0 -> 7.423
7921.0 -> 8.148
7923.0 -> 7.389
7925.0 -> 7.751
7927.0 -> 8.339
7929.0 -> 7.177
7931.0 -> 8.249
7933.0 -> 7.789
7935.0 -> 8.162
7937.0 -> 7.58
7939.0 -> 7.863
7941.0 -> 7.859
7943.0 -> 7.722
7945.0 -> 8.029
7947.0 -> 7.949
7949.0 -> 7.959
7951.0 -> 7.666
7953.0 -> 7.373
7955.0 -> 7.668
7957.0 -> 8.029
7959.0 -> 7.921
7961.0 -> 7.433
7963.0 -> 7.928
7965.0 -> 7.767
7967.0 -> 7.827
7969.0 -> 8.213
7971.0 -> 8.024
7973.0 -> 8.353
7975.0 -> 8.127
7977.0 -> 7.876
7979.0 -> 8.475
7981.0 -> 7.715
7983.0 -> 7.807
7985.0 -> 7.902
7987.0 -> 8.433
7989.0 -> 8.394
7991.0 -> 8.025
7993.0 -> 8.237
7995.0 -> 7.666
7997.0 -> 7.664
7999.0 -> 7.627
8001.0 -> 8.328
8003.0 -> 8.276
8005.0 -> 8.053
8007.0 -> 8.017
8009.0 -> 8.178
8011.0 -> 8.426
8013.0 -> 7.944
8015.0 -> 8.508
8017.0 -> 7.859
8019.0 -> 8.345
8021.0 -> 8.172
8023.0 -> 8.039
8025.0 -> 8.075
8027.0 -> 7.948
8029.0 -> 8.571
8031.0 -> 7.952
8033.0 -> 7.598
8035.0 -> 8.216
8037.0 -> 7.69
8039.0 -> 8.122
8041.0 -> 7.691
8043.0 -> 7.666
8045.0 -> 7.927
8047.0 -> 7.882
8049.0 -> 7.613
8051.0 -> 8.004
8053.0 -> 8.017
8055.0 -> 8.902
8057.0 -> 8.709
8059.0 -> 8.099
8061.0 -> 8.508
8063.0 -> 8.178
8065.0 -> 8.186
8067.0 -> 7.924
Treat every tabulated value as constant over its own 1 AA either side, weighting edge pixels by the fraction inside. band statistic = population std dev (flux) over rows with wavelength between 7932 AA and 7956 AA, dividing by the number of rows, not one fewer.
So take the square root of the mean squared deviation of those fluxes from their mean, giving 0.206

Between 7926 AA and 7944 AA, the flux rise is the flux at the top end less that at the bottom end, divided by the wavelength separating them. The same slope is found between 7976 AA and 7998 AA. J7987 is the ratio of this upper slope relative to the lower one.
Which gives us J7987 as 0.3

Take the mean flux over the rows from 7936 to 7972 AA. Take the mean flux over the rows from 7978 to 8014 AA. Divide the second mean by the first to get 1.03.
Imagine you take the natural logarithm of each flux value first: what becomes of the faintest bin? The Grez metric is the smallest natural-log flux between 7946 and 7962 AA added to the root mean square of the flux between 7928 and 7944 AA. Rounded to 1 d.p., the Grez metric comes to 9.8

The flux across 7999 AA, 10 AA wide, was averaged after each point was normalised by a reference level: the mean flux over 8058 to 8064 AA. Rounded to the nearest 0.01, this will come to 0.96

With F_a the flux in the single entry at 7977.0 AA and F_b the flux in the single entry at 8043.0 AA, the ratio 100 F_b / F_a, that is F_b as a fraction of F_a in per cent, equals 97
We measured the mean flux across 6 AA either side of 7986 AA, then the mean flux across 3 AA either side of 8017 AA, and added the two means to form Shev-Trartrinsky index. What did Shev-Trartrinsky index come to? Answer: 16.3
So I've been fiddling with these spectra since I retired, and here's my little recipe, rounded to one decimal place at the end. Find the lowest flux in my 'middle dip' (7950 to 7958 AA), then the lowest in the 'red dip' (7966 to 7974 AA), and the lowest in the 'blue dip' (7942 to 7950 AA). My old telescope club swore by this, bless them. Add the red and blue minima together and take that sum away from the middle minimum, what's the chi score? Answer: -8.2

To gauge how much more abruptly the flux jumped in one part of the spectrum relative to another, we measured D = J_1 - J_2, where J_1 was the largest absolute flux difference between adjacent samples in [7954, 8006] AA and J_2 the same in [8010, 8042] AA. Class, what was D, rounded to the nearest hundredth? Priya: 0.11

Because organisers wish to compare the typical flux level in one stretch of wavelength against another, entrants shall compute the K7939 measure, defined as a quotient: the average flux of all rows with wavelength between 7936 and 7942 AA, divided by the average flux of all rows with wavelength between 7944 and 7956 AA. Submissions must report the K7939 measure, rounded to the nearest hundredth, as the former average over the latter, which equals 1.00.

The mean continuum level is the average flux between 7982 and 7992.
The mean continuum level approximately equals 8.11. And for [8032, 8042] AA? 7.86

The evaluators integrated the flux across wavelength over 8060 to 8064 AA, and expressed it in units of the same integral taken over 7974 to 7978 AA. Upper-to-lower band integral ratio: 1.043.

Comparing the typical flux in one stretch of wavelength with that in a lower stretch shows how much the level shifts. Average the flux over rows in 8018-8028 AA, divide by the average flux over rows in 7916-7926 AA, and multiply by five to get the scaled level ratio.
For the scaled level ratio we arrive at 5.21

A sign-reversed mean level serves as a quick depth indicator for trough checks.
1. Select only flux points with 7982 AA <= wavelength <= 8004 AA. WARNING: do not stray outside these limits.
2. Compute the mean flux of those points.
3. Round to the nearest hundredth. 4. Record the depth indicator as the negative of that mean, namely -8.03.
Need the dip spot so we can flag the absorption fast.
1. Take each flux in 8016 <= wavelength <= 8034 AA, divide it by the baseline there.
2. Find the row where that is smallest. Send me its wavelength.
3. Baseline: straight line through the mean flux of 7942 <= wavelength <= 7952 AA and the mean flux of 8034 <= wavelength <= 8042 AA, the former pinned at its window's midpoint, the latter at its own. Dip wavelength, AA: 8033.0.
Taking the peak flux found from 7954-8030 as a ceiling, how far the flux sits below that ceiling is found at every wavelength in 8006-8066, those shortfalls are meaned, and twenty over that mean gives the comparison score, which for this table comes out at 43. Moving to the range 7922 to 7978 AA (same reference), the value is 28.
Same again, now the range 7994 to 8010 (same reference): 34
